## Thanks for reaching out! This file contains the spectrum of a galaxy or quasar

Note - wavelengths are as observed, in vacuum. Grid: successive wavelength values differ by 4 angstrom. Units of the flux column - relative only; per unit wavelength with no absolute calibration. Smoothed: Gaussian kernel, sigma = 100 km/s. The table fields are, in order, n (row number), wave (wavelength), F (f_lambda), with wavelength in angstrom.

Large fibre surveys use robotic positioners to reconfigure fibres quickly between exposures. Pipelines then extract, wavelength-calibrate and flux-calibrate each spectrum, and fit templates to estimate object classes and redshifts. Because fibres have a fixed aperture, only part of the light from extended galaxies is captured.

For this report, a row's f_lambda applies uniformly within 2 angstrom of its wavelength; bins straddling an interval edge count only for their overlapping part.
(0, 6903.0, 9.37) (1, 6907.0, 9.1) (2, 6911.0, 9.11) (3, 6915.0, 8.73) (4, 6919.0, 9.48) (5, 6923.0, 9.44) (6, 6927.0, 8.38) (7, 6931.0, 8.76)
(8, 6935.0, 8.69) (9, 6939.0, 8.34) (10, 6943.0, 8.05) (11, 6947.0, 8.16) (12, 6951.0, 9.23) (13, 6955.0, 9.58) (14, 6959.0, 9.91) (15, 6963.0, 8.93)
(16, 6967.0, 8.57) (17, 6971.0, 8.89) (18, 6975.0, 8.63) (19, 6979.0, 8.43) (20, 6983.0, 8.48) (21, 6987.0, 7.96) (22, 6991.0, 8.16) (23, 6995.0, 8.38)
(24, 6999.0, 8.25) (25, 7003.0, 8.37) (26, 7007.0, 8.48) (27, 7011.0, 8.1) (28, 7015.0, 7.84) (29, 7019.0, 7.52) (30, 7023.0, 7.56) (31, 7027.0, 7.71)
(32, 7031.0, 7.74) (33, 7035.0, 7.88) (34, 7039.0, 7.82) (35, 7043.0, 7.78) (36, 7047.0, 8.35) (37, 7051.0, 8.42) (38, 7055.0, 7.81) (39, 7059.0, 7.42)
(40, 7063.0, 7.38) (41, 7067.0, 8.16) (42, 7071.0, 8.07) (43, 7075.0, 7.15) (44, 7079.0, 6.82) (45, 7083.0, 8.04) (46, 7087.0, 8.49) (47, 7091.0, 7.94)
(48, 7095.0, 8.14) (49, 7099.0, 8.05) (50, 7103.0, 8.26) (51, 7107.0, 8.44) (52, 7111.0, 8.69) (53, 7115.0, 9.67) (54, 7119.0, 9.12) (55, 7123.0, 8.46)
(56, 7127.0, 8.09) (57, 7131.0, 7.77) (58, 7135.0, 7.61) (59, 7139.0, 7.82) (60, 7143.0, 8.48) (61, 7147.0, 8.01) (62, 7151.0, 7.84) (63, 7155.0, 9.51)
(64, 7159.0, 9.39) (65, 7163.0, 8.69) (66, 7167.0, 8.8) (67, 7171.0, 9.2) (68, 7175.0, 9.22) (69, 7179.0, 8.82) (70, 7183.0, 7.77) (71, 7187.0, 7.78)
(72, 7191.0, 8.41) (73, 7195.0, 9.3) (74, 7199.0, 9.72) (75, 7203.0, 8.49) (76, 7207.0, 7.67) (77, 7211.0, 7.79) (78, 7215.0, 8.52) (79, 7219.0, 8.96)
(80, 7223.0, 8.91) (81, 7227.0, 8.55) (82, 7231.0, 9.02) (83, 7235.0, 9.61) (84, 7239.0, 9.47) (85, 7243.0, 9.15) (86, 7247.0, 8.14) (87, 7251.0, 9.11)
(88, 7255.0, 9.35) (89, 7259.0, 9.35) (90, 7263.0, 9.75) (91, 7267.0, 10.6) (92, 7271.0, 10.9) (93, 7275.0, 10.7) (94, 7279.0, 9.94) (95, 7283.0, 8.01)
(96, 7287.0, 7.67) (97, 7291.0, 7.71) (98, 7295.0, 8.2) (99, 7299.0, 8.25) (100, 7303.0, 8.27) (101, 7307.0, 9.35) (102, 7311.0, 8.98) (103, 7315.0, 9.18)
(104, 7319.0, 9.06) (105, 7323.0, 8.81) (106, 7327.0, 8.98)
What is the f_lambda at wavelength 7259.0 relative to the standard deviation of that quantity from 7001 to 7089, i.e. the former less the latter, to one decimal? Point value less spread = 8.9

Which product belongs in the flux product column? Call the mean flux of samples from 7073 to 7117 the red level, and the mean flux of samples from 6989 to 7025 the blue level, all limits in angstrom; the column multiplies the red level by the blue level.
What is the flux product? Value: 66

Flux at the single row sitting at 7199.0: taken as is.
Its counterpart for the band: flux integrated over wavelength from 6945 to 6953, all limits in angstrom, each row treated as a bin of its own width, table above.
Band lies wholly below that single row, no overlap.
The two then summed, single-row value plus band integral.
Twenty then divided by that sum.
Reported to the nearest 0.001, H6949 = 0.252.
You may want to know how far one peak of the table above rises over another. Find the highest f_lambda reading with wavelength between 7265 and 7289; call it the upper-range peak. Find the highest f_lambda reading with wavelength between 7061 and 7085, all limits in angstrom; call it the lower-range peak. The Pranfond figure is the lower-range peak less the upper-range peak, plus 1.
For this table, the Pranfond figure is -1.7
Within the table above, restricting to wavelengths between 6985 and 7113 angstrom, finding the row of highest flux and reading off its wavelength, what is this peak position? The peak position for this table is 7111.0 angstrom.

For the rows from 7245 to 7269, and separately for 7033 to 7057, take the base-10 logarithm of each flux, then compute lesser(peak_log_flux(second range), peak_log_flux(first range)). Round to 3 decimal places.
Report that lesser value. 0.925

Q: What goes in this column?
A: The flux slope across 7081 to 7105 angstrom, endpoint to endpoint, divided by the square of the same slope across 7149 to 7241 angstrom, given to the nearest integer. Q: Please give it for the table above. 32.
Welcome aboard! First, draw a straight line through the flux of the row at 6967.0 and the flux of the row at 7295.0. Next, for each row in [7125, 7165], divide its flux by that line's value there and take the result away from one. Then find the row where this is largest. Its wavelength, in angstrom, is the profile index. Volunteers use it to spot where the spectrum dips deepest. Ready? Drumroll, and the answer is 7135.0 angstrom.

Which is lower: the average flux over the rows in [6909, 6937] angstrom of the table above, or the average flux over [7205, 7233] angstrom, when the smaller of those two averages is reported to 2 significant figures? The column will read 8.5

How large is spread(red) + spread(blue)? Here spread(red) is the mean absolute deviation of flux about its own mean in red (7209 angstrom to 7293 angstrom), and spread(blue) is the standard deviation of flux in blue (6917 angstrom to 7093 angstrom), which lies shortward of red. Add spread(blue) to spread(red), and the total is 1.38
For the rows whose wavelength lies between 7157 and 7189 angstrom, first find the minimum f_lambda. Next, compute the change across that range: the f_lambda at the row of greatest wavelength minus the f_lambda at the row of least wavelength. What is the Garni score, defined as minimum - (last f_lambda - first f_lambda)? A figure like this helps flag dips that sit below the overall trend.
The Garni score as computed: 9.4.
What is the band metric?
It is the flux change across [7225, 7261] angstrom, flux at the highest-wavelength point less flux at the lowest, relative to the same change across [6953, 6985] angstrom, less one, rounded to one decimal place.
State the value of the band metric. -1.7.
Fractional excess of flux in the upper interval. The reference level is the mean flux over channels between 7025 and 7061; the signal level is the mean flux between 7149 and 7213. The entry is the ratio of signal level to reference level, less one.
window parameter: 0.10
